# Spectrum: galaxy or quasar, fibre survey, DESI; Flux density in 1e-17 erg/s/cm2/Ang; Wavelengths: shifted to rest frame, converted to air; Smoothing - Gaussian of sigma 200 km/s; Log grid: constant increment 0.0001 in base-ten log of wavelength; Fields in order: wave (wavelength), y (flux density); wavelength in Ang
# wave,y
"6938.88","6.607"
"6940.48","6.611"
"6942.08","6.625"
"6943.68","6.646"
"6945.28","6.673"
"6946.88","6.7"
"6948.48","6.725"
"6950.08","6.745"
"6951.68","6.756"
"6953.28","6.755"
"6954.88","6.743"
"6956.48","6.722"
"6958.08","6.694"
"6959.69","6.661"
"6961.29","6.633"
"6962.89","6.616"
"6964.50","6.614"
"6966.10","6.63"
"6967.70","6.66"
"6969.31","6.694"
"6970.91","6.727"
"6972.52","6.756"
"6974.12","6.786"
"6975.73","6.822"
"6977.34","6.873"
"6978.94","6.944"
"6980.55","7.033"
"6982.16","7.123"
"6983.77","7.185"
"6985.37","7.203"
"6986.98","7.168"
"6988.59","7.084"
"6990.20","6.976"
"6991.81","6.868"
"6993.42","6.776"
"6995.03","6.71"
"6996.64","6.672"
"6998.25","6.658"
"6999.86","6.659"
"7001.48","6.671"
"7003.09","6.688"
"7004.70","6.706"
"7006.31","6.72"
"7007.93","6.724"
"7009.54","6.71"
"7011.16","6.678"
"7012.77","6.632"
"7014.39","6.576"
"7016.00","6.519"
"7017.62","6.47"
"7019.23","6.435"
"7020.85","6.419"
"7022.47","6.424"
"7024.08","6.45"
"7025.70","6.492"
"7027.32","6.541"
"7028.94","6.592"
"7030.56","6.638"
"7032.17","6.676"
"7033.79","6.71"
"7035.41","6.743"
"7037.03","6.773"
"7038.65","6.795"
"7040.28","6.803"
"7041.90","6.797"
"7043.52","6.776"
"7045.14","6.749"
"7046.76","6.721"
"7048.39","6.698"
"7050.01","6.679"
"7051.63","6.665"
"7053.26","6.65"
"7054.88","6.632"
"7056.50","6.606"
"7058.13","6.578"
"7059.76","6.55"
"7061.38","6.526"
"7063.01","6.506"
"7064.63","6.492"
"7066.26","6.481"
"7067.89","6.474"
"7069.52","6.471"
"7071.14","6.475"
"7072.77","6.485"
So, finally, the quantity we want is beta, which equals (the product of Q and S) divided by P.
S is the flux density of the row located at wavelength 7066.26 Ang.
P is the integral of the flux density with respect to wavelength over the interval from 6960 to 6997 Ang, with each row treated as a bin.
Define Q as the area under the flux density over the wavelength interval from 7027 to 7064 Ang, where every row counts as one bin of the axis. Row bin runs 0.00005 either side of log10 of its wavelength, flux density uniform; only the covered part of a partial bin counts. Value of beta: 6.31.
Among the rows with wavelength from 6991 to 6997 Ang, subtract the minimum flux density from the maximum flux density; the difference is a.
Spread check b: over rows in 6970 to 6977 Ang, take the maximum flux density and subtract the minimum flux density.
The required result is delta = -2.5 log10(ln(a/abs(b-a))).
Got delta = 0.4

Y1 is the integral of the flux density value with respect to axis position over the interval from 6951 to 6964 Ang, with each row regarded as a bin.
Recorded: 87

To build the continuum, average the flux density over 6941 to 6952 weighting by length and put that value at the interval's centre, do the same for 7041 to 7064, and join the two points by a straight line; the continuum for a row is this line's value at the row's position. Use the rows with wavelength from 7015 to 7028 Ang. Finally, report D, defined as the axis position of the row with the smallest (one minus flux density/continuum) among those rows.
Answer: 7027.32 Ang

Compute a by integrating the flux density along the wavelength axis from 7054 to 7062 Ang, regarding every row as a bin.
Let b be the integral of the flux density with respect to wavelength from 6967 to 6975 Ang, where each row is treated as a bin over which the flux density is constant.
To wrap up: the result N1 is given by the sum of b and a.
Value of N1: 106.5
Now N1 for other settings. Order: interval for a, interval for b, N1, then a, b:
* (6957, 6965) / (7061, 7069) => 105.0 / 53.1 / 51.9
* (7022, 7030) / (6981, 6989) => 109.3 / 52.1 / 57.2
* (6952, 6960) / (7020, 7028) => 105.4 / 53.8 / 51.7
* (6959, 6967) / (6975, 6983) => 108.8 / 53.1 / 55.7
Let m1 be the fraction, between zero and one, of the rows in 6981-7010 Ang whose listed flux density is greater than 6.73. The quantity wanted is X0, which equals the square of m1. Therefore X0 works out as 0.20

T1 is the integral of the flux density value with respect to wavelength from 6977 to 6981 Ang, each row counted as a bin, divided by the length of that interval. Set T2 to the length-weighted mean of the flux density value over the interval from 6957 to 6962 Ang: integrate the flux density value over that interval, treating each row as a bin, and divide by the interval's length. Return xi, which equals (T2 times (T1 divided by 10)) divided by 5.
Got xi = 0.927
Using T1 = 7.0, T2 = 6.66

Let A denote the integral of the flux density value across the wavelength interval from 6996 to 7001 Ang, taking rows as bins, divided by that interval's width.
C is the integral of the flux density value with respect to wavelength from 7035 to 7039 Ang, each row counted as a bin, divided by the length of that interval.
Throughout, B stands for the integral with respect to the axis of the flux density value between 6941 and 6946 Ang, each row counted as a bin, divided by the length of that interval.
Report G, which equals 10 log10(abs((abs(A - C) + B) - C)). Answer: -18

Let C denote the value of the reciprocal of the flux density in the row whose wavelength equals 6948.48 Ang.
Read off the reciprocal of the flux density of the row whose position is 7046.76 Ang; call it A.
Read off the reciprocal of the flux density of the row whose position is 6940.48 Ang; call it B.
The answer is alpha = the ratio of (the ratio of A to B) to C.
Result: 6.61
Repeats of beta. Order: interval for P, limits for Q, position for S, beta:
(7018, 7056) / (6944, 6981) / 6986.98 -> 7.07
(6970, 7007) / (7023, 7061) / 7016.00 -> 6.50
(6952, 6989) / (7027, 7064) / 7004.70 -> 6.55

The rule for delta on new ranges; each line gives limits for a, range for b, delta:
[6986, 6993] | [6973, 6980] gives 0.3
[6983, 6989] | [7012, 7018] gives 0.0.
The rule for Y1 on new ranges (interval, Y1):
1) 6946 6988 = 286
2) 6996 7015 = 127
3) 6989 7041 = 346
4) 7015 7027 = 78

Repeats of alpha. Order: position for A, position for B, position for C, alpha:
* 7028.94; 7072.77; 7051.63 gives 6.56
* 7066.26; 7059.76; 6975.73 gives 6.89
